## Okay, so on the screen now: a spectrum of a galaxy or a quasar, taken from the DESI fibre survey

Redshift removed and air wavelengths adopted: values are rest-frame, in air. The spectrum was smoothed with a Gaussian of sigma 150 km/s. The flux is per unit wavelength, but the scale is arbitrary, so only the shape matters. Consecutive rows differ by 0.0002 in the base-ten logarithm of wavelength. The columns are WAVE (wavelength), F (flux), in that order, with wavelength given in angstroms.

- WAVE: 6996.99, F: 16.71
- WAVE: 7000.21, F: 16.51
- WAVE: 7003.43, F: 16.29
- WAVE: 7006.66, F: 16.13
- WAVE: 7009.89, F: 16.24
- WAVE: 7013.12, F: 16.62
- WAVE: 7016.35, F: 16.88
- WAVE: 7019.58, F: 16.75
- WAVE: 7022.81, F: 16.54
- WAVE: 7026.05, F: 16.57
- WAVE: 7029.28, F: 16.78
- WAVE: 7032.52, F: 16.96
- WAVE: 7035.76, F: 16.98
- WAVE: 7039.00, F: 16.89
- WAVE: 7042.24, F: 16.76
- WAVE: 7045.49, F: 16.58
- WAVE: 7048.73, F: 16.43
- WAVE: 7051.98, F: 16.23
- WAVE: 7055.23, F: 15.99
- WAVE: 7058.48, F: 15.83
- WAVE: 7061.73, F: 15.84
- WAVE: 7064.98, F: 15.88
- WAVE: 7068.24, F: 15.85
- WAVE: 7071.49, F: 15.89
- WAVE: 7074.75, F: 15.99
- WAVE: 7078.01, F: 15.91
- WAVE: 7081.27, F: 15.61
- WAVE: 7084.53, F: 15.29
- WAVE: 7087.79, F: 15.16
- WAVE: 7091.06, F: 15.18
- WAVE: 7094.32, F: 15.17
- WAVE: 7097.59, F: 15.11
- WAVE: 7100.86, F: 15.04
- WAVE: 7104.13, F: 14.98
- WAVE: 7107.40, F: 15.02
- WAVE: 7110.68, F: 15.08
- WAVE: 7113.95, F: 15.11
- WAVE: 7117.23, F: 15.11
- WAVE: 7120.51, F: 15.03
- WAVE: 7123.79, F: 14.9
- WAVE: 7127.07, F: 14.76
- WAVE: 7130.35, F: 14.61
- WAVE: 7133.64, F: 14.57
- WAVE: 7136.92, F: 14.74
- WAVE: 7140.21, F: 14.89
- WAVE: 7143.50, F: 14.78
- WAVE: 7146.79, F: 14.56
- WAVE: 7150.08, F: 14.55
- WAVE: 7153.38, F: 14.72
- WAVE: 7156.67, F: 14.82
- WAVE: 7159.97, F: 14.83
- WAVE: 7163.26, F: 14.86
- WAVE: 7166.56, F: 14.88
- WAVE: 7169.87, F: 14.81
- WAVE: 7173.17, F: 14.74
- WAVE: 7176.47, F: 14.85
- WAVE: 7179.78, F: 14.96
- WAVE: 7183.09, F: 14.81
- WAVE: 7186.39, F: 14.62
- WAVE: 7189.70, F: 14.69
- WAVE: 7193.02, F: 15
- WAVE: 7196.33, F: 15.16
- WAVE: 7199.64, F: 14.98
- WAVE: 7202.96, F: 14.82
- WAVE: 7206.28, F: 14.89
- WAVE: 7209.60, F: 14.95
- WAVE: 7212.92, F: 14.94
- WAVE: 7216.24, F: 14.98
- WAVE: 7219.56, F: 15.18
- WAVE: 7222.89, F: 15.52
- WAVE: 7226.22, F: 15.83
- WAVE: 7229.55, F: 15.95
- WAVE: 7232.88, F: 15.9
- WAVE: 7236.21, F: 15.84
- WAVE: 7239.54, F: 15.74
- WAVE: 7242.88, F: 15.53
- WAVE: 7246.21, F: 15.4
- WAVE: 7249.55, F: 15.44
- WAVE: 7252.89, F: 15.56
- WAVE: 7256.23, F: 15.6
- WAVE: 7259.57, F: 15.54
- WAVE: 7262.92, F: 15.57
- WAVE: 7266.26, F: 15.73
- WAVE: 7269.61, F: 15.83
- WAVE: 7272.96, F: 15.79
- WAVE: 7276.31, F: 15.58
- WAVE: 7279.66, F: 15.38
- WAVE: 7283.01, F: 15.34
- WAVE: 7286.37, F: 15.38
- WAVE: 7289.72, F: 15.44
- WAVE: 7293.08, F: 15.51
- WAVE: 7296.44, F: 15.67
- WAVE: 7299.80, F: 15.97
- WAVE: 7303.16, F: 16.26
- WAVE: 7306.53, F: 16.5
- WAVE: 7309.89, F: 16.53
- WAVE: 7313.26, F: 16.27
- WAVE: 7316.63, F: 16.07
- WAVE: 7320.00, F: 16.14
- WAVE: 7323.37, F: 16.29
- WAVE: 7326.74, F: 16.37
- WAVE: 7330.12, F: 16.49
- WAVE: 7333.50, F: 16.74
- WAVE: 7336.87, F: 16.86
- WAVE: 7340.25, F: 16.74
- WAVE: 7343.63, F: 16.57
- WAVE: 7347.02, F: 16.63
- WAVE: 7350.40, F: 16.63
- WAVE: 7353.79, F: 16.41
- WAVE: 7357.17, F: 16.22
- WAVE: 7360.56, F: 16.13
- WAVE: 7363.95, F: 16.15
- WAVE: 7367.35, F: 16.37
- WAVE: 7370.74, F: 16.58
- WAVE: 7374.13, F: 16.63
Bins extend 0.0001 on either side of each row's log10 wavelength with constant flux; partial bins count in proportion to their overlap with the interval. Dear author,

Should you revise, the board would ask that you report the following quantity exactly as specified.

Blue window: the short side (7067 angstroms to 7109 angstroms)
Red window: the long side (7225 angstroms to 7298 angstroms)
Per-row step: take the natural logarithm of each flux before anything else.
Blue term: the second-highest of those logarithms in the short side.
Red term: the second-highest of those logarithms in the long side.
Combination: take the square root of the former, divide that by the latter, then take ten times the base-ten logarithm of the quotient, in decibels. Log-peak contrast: -2.21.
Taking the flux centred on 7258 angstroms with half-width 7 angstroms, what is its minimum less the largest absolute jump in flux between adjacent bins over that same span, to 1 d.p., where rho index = 15.5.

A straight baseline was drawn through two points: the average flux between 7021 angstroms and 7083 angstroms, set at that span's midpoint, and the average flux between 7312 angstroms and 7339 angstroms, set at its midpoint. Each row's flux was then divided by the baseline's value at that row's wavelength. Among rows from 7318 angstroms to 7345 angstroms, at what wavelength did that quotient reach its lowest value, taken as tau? 7320.00 angstroms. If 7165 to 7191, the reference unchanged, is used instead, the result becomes 7186.39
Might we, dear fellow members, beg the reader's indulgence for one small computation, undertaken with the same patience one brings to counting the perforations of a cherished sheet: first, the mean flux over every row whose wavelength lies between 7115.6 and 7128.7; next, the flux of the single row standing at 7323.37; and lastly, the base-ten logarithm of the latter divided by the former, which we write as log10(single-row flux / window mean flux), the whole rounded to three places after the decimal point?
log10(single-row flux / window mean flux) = 0.037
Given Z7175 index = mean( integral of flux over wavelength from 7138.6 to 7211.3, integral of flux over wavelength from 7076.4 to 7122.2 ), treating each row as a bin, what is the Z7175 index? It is 887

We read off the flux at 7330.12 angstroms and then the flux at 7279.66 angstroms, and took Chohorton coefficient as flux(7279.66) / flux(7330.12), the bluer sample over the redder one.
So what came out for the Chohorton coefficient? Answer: 0.93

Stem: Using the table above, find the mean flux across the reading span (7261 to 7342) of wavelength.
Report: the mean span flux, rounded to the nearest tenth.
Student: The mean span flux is 16.0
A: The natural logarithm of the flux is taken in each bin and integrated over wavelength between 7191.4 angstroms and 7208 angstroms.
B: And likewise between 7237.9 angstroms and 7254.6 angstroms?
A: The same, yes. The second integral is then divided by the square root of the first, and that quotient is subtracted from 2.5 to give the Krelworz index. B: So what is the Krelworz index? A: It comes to -4.33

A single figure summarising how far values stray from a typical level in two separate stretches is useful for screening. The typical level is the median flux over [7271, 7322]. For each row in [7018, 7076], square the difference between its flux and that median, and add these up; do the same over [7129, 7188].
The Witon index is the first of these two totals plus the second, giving 29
